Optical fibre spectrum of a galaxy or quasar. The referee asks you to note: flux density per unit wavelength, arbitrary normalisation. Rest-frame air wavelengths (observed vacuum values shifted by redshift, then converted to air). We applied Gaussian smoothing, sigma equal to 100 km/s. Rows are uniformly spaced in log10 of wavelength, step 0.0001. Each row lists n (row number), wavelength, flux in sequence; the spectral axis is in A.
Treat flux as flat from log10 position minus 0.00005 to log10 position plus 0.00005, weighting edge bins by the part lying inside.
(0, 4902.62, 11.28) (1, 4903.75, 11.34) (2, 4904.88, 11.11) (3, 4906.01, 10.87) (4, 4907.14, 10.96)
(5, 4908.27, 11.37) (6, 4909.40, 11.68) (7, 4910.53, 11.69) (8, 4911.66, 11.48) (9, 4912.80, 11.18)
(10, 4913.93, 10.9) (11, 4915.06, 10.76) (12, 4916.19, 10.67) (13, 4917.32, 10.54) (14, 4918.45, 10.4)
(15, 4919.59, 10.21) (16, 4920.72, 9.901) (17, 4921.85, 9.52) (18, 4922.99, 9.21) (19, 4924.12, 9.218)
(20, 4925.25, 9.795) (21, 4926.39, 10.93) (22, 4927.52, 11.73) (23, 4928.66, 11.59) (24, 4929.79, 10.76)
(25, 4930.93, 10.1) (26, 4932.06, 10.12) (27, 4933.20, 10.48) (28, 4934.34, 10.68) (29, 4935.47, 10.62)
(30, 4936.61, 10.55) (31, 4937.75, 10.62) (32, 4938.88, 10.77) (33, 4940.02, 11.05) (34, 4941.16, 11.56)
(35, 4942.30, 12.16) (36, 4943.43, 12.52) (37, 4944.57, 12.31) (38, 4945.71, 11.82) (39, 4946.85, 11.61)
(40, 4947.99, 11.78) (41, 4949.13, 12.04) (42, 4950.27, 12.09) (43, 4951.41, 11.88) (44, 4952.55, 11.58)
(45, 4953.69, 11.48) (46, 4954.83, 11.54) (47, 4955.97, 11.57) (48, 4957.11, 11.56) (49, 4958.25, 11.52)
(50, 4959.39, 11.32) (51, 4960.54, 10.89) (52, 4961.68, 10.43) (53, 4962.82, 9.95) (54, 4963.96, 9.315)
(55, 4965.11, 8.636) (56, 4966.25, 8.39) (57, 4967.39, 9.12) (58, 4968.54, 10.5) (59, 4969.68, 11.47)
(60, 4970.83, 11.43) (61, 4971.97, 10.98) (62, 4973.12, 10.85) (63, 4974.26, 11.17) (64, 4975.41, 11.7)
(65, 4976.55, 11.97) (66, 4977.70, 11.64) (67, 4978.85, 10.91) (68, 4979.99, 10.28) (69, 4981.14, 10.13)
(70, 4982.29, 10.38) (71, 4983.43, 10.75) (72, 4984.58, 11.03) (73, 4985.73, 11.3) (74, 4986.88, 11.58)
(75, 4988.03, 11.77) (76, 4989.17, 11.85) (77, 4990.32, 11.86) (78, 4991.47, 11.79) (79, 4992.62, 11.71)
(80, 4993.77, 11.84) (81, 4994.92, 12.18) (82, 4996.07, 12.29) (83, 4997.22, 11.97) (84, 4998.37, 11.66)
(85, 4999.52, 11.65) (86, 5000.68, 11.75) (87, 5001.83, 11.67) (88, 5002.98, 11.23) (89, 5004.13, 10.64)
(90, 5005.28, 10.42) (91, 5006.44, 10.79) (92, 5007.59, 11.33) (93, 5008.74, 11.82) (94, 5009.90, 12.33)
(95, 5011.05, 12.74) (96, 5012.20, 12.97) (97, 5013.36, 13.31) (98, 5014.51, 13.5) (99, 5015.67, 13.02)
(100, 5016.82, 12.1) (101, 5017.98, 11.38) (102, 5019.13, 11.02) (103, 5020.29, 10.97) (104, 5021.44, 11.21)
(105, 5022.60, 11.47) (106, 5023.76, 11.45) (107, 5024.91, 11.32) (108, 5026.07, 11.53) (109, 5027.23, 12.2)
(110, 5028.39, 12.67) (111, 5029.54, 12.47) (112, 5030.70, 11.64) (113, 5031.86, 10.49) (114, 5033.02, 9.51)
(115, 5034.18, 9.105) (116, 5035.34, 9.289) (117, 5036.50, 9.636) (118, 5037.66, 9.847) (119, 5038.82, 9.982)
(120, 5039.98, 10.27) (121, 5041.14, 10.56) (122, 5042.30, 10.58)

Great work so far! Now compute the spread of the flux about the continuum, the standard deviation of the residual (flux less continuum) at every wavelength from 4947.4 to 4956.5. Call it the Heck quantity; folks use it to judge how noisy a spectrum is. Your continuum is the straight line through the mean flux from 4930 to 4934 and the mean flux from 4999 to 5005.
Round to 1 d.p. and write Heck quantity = 0.3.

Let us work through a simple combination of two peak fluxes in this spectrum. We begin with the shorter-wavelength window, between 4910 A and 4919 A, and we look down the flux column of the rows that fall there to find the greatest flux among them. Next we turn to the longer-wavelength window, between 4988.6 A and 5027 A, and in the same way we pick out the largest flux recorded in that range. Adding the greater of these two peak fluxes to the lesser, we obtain 25.2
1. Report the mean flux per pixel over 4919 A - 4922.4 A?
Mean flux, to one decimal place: 9.9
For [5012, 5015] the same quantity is 13.3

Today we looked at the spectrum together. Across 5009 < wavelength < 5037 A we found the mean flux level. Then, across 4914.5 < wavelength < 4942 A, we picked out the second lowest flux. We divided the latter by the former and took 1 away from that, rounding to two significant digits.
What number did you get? -0.20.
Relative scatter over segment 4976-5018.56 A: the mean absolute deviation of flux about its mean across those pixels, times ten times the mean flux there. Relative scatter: 70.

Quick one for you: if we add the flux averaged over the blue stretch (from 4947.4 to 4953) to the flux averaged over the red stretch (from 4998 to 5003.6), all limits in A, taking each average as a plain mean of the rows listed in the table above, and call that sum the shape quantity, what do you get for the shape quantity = 23.5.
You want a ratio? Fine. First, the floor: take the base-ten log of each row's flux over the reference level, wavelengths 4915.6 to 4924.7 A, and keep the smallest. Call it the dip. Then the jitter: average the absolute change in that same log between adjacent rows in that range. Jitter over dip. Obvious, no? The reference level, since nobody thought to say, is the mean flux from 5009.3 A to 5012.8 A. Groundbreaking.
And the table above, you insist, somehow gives -0.07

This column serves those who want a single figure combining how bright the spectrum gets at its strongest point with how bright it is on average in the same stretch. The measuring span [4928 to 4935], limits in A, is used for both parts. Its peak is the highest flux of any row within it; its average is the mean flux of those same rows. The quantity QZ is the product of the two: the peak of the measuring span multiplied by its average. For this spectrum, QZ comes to 123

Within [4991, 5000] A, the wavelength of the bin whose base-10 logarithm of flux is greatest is 4996.07 A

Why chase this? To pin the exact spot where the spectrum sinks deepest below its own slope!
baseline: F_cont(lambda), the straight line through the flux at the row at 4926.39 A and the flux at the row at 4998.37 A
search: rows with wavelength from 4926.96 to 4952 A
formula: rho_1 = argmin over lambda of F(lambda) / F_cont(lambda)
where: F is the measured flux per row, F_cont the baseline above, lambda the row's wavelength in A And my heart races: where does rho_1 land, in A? 4930.93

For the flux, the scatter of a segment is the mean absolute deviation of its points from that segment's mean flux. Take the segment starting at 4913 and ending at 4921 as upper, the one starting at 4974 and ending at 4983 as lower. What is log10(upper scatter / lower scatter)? -0.35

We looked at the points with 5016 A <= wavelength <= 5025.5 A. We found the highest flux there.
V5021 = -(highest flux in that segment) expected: -12.1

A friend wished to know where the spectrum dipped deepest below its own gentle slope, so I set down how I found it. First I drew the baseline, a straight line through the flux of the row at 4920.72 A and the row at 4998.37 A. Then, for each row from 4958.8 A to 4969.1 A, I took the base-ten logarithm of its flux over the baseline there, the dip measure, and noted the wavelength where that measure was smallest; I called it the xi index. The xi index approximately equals 4966.25 A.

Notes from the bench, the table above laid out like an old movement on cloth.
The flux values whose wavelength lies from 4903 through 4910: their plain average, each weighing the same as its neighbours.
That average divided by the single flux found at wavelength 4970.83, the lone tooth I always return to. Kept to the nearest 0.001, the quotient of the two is 0.982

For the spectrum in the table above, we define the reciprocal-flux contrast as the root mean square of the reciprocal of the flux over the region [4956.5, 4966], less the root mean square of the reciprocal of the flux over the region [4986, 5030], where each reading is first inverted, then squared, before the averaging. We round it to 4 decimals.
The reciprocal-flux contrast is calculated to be 0.0122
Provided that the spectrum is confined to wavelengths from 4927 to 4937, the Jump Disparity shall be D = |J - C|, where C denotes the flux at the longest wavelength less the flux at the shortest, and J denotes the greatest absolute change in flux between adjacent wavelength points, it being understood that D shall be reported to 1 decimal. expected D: 2.0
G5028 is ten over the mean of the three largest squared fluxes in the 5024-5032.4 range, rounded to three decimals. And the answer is 0.065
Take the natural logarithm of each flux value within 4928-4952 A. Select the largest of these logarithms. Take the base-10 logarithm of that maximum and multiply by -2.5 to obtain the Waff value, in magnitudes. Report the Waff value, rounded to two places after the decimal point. -1.01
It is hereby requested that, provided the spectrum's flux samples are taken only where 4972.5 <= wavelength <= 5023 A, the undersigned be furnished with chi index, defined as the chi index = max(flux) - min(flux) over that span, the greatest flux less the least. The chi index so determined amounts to 3.4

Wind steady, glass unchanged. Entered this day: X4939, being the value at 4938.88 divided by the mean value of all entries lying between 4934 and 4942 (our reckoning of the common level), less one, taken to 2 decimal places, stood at -0.01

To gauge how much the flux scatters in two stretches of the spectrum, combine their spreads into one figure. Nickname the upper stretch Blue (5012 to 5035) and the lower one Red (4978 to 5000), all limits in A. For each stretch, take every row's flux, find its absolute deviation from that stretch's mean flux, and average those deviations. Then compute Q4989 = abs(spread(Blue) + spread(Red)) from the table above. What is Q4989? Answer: 1.4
